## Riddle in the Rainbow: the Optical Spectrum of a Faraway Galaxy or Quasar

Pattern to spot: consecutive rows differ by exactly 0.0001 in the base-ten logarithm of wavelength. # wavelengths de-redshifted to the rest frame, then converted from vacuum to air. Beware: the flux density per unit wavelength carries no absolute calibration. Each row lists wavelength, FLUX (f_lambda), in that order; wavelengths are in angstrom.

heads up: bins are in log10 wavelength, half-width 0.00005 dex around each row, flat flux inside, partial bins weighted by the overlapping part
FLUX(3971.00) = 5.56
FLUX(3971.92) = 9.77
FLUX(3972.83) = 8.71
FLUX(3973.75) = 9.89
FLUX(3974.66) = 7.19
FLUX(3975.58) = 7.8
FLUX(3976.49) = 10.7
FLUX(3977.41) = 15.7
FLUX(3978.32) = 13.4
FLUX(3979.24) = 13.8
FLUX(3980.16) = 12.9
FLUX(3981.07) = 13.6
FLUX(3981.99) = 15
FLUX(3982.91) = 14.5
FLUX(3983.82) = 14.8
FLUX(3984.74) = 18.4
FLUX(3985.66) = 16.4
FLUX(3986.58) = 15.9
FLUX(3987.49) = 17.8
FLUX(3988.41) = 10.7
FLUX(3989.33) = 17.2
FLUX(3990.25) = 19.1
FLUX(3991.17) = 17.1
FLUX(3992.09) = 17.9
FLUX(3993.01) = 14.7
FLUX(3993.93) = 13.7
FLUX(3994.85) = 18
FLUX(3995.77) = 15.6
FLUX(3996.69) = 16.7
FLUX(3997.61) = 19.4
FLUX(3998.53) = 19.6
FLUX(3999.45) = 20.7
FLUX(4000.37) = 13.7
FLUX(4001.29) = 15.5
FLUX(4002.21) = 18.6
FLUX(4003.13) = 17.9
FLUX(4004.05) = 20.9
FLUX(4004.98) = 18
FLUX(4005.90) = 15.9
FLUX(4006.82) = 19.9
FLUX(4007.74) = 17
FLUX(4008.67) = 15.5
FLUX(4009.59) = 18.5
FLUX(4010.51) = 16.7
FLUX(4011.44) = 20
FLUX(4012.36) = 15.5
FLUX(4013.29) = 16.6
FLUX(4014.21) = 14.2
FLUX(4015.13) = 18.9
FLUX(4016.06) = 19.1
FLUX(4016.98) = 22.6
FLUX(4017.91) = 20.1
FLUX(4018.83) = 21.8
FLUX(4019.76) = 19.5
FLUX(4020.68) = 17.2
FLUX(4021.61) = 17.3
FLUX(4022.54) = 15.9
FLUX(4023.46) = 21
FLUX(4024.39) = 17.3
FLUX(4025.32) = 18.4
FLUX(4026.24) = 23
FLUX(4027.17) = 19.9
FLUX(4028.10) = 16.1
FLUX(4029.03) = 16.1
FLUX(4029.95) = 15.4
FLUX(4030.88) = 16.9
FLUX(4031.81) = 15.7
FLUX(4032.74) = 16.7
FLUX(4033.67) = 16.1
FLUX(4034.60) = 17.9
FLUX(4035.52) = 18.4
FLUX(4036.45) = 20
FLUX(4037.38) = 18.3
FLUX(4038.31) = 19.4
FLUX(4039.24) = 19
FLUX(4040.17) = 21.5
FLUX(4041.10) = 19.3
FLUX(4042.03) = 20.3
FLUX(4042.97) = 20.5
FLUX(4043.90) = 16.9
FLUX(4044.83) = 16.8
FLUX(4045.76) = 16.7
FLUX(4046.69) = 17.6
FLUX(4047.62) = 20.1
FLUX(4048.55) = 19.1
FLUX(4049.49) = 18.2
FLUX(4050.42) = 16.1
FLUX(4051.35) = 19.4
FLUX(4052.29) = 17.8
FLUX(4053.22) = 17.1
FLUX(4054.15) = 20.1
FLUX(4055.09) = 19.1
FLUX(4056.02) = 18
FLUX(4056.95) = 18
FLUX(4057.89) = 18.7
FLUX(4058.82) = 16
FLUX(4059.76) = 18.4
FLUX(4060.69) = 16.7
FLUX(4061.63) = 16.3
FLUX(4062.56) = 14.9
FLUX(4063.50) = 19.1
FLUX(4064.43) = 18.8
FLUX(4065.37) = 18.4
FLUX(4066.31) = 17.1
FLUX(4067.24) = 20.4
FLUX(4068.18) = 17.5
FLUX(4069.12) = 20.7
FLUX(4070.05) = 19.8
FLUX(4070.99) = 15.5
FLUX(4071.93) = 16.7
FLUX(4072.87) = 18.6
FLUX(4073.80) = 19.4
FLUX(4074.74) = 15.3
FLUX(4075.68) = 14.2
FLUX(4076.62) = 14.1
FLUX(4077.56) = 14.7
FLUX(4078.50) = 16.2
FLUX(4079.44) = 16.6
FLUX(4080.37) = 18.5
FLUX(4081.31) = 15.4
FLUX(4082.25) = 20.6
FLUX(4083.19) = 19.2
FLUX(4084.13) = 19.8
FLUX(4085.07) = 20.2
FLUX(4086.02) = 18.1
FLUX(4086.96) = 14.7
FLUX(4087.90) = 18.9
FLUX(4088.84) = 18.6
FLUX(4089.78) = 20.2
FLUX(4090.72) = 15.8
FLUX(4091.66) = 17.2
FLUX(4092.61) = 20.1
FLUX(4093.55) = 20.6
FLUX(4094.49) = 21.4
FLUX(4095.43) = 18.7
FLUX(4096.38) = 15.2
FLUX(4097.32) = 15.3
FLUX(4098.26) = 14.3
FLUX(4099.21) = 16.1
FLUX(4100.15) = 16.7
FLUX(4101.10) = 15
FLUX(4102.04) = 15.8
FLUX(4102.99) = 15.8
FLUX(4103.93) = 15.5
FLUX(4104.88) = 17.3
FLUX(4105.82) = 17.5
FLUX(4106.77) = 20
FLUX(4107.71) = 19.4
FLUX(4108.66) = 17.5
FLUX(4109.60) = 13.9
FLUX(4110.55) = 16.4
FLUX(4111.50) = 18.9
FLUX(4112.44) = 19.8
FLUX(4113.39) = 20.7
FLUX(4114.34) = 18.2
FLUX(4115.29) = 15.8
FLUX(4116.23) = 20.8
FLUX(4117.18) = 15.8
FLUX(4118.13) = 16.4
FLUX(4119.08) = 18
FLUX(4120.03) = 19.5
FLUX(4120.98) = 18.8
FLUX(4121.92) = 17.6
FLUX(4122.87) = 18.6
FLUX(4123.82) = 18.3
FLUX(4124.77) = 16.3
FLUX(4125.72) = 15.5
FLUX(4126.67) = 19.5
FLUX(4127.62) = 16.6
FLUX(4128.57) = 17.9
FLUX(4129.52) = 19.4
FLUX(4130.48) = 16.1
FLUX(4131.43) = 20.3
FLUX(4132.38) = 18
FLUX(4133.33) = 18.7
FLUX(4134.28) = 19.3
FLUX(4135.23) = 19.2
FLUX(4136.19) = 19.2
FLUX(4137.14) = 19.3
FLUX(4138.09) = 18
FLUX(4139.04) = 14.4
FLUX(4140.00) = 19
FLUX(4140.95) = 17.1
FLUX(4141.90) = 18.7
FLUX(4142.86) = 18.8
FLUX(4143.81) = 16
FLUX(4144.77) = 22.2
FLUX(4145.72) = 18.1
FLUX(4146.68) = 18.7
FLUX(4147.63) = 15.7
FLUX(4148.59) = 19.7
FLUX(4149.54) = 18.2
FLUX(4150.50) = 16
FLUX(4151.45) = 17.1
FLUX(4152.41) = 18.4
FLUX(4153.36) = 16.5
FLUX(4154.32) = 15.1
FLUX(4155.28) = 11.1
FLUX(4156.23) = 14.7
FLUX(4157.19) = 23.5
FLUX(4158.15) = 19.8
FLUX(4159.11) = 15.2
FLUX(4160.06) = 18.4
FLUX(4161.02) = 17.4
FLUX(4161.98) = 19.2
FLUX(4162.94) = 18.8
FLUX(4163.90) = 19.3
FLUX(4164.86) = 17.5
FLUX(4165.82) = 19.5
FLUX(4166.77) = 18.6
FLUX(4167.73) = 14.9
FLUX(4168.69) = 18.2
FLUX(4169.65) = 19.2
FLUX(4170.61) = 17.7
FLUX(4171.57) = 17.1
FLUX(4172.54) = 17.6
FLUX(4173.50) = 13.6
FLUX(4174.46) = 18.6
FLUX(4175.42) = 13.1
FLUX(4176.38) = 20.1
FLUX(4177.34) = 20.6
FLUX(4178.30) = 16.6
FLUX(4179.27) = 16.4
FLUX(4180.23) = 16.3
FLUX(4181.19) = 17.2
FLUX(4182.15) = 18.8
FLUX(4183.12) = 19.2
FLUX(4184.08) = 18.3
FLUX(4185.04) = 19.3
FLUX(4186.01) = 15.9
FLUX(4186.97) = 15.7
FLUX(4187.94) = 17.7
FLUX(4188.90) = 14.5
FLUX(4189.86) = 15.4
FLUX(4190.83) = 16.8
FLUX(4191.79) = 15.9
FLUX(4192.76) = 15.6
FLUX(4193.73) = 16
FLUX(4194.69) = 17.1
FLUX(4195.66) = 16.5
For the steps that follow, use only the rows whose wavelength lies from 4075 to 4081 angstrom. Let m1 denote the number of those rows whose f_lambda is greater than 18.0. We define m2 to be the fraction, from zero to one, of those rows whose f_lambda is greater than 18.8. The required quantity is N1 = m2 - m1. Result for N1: -1.0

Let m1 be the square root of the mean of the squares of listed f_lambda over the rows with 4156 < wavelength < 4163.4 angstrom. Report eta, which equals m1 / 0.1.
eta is 186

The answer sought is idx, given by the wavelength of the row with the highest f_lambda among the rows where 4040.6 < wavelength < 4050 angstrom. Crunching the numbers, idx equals 4042.97 angstrom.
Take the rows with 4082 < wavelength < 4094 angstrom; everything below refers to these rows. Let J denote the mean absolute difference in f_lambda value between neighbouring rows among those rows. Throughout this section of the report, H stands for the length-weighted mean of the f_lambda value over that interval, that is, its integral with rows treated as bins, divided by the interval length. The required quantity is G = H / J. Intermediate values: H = 18.7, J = 1.93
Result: 9.7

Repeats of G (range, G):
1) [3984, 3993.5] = 5.7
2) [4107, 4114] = 8.9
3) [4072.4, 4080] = 13.2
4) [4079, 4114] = 10.0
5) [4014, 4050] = 10.4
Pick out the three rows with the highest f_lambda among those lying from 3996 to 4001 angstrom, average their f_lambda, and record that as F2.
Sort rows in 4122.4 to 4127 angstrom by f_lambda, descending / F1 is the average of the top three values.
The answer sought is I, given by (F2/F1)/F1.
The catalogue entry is 0.056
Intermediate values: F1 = 18.8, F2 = 19.9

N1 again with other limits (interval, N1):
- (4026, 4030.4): -1.6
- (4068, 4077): -3.7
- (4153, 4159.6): -1.7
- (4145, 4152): -3.9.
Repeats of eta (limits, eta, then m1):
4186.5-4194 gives 160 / 16.0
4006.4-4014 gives 175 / 17.5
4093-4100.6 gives 175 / 17.5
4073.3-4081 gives 162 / 16.2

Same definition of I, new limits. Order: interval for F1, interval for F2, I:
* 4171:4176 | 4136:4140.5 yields 0.061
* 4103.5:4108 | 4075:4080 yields 0.044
